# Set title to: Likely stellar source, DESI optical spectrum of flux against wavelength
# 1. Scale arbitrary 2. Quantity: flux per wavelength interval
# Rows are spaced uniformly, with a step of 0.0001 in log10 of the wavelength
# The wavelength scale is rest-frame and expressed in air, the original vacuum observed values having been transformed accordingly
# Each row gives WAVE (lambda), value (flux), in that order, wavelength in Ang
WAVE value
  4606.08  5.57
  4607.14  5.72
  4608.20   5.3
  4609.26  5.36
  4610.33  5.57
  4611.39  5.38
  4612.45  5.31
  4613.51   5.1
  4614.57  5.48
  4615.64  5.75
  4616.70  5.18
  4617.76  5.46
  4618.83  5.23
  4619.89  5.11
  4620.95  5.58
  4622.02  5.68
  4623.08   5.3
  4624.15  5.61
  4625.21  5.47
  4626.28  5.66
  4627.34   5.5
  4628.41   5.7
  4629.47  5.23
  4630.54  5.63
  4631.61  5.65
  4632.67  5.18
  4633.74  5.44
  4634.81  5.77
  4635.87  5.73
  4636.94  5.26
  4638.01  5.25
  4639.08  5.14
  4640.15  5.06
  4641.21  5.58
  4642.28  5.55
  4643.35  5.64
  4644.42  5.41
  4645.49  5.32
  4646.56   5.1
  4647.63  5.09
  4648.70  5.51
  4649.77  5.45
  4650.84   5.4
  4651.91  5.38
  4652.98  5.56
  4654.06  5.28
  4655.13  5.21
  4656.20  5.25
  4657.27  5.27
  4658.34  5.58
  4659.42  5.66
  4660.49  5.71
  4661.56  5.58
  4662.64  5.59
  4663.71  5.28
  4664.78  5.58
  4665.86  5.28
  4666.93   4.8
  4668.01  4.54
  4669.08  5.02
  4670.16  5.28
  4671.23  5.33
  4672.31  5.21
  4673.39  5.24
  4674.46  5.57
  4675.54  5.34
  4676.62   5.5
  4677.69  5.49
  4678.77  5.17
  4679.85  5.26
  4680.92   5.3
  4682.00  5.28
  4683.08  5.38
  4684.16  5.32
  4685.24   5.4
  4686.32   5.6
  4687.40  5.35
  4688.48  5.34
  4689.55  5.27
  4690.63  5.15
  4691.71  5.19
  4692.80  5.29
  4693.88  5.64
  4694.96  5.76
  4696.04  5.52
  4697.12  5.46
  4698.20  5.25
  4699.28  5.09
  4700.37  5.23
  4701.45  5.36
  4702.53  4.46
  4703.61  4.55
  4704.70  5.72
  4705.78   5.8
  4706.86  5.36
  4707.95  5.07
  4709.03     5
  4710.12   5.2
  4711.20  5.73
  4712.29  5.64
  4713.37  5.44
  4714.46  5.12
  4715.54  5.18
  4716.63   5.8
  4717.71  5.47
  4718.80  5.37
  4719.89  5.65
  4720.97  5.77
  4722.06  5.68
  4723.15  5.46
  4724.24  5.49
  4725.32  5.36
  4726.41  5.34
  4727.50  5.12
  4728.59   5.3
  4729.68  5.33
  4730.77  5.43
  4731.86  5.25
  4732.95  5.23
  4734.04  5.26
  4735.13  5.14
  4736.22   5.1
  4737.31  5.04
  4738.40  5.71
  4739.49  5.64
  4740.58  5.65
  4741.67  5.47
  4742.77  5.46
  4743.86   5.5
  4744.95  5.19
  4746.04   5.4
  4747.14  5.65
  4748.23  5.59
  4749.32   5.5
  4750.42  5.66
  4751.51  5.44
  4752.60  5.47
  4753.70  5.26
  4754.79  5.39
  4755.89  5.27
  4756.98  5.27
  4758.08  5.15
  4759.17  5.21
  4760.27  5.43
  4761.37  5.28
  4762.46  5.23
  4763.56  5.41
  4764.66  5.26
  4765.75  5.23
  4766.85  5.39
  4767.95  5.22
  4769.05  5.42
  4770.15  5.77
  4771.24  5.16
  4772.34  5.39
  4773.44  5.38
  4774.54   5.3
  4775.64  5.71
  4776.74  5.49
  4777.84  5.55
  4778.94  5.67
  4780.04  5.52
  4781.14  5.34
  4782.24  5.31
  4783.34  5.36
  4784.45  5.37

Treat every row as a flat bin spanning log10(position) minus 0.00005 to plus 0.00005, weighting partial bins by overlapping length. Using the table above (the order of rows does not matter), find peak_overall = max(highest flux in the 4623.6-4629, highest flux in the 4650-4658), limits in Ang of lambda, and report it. 5.70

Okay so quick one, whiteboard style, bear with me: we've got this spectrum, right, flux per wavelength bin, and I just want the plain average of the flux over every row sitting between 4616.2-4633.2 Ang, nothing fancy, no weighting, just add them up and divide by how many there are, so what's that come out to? 5.45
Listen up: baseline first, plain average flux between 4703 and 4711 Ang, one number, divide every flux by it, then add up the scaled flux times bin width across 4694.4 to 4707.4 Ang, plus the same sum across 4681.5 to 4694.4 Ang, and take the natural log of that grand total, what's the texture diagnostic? 3.27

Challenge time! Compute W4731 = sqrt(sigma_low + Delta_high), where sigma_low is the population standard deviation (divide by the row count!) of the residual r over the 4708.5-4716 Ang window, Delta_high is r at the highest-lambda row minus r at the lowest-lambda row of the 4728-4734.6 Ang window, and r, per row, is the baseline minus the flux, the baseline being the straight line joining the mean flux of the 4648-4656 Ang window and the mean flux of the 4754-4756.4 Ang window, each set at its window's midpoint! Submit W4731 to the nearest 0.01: 0.54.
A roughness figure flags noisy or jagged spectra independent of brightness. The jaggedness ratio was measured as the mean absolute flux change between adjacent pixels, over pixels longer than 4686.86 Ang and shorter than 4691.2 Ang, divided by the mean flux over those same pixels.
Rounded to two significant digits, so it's 0.013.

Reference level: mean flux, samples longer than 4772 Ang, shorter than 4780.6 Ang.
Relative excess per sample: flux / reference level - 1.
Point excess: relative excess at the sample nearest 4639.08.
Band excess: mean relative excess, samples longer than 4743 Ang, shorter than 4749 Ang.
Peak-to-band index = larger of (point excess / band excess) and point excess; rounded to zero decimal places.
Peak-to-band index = 10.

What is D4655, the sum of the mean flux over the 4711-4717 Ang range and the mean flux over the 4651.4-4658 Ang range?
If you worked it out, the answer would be 10.8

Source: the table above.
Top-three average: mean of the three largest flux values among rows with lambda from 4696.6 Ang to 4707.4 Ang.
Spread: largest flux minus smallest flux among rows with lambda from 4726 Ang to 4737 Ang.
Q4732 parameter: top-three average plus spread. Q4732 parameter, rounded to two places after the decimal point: 5.99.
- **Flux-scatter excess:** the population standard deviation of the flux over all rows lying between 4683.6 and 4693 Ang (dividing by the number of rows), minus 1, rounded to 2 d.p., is -0.88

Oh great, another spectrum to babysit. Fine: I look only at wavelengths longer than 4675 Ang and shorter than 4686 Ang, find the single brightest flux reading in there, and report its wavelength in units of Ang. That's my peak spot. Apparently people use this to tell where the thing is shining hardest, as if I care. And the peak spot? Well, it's 4676.62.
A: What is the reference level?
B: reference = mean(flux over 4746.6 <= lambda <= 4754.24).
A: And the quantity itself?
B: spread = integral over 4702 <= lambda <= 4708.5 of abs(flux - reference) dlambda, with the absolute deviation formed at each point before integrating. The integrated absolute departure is 3.36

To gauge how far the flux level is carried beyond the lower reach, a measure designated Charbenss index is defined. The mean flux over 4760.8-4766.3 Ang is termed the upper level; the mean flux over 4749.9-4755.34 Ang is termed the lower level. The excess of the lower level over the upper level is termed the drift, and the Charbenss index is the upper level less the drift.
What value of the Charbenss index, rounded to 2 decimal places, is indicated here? 5.12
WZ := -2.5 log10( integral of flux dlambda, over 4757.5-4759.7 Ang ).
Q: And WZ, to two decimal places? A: -2.64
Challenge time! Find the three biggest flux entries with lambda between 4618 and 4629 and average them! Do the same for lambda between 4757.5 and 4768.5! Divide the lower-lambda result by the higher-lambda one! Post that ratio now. 1.05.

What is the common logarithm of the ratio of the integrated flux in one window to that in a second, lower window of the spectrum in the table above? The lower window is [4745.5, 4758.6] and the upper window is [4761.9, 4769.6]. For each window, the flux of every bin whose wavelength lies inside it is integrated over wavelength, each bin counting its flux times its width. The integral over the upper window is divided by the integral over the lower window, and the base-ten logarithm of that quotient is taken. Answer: -0.24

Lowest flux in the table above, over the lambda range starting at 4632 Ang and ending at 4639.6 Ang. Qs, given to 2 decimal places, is 5.14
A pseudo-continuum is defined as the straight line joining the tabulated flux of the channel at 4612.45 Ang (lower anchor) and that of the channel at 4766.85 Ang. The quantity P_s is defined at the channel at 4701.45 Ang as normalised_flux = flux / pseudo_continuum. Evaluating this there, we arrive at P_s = 1.00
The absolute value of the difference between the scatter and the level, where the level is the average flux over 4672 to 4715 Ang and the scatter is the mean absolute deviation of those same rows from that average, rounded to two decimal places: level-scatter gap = 5.13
